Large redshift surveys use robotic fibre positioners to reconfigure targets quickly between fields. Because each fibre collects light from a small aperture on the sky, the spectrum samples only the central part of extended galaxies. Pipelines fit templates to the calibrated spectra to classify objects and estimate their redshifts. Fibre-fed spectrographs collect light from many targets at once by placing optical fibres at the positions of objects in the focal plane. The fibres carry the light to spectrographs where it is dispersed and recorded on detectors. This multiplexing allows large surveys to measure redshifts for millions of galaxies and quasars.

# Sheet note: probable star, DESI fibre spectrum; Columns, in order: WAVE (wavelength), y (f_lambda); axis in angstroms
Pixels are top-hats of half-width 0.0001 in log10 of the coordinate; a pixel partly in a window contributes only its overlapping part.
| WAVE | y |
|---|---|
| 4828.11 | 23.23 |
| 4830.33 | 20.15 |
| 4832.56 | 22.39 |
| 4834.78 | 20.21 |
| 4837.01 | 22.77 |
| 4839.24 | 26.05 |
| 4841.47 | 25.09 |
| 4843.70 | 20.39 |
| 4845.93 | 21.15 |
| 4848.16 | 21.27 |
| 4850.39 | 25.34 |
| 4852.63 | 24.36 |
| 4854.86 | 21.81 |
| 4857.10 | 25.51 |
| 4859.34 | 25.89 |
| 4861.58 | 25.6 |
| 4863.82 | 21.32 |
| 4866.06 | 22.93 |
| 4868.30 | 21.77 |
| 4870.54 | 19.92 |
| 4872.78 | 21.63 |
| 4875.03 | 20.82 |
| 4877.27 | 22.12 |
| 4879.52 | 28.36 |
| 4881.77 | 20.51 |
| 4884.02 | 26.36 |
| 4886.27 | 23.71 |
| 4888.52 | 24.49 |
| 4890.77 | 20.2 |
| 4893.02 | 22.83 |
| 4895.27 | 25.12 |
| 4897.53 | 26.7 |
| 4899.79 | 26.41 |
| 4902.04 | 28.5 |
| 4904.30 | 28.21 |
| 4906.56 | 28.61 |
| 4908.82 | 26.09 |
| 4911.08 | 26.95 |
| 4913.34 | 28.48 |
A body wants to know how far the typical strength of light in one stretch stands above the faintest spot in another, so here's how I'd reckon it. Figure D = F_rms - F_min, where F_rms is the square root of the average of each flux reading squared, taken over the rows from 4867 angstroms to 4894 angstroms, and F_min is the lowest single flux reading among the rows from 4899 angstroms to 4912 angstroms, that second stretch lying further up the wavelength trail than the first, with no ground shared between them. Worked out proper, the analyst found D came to -3.2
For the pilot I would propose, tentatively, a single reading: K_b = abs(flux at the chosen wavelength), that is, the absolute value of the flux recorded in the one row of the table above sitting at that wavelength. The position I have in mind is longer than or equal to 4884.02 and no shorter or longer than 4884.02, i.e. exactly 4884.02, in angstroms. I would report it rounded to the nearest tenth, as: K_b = 26.4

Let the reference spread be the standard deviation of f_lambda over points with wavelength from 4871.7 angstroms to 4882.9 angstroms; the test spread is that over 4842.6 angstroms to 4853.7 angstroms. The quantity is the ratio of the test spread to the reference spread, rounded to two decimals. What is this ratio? 0.68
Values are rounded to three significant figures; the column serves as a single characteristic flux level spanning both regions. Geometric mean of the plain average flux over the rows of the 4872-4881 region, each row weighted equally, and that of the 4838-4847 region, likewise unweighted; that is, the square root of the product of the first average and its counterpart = 23.2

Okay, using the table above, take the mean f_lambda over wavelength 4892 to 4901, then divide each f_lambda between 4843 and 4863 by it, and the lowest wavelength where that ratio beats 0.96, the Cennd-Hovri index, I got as 4850.39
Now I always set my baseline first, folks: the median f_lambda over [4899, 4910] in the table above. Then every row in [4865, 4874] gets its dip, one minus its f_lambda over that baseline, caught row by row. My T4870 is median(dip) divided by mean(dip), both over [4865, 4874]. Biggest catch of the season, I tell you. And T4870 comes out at 1.0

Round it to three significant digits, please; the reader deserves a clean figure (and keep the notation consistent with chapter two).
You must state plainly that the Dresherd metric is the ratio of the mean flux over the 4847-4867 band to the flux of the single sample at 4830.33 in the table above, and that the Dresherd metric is 1.18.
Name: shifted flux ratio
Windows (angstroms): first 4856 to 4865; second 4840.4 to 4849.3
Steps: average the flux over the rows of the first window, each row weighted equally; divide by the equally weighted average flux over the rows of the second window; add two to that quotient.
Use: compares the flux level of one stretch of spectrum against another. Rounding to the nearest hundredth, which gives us 3.12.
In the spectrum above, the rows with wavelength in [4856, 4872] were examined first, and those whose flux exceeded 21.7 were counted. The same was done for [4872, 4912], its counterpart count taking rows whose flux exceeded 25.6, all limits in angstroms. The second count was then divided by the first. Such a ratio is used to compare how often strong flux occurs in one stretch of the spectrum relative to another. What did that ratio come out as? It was 1.8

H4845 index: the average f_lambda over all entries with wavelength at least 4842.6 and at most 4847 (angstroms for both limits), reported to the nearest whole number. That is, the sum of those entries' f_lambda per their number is 21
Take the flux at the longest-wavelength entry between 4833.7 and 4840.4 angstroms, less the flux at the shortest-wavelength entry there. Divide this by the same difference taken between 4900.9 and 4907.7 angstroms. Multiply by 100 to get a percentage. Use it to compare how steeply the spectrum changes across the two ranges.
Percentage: 5309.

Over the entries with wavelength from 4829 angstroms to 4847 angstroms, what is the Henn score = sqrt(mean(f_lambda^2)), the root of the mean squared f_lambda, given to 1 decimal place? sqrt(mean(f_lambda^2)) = 22.4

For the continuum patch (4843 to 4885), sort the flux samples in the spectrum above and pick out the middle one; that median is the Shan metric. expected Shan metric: 22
